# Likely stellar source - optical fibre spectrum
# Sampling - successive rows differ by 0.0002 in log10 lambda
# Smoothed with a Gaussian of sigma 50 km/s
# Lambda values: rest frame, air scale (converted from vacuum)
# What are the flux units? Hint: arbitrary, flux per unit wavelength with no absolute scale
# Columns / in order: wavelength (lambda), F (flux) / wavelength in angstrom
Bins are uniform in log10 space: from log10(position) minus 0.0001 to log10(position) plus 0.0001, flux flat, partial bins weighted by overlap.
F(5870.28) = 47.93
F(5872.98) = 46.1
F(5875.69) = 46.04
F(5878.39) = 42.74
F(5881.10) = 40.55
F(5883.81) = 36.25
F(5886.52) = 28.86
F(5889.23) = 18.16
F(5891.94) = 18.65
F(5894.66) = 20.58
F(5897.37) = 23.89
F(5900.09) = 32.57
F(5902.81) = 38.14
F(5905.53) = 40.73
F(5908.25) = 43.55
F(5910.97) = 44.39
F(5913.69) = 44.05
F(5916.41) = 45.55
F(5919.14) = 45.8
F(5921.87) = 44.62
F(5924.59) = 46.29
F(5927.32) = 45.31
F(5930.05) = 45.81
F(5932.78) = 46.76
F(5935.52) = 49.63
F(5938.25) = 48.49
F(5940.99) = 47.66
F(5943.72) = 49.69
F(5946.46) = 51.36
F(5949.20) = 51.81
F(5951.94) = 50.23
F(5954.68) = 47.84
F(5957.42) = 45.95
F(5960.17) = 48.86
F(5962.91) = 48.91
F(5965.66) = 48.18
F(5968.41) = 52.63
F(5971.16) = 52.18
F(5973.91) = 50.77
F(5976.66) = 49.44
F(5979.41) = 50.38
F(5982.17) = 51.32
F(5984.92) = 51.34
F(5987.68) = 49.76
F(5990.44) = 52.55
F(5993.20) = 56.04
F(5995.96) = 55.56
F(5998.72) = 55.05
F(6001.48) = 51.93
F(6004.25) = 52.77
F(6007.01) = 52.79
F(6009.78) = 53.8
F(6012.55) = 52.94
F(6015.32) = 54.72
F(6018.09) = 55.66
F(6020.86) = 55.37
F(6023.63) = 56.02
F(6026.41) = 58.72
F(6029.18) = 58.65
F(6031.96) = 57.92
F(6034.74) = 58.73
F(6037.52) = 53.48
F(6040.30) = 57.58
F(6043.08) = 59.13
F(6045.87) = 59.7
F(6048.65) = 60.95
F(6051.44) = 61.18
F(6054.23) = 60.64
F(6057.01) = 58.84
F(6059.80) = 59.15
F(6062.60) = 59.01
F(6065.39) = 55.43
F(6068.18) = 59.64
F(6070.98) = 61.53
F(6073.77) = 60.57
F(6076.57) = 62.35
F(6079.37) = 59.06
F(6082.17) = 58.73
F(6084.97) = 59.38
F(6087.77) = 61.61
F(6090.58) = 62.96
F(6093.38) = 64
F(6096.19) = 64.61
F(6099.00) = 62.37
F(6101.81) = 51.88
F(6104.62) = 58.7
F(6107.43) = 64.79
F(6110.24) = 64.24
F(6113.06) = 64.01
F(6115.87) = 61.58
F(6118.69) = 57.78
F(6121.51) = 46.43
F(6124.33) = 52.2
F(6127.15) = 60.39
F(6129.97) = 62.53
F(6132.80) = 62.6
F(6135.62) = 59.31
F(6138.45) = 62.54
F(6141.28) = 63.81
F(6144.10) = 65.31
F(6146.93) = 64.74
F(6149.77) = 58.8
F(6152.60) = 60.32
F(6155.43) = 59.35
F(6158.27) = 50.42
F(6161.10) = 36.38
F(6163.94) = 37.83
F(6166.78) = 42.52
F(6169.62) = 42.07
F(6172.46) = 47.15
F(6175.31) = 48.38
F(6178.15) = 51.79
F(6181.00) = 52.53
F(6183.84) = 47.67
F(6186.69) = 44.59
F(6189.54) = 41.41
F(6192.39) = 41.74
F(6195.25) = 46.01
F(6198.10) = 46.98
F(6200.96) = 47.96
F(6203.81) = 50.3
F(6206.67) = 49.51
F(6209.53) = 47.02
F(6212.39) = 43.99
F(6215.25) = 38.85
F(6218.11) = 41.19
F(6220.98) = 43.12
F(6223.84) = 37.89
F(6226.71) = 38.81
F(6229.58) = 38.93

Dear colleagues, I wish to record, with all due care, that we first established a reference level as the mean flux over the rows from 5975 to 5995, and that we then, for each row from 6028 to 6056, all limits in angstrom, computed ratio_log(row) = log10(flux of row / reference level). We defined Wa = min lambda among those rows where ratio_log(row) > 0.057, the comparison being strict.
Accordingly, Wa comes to 6043.08 angstrom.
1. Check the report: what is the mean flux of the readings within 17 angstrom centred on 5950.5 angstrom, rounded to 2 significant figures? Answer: 49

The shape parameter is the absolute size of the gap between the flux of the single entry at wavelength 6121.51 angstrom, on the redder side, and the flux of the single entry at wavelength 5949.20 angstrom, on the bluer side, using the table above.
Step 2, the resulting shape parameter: 5.4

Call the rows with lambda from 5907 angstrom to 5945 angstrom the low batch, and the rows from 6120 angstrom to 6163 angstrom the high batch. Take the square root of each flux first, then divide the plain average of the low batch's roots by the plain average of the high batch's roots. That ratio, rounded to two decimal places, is 0.90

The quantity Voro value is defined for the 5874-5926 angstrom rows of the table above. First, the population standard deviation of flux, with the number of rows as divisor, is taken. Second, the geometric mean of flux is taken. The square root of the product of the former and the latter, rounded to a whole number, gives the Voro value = 19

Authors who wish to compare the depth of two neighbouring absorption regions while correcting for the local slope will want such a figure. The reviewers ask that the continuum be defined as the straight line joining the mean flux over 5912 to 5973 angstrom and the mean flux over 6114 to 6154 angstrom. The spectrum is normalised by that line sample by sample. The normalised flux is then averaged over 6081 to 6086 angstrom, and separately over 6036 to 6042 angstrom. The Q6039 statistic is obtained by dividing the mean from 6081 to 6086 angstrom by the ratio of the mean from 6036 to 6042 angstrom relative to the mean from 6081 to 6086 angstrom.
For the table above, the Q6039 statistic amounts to 1.05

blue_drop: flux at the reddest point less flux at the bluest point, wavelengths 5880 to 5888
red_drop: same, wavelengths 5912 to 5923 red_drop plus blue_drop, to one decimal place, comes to -11.1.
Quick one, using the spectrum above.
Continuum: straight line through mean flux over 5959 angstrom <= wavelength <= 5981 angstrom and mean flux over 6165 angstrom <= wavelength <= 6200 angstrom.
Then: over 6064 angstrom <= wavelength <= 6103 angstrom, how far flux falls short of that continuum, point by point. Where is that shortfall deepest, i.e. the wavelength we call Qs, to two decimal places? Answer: 6101.81 angstrom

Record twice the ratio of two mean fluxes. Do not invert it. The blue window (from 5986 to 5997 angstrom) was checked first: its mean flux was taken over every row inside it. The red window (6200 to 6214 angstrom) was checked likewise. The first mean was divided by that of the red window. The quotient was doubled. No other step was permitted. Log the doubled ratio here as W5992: 2.2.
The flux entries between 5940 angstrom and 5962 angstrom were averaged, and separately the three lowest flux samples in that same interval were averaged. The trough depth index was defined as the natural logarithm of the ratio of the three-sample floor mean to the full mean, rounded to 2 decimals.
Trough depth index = -0.04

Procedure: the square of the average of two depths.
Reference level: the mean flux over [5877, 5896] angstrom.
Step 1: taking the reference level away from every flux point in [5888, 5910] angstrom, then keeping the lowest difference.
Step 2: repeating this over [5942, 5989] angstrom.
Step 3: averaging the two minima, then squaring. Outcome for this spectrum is 7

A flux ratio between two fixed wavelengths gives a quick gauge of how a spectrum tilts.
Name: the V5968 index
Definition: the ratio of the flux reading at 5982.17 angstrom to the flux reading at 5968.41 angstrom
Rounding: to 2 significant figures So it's 0.98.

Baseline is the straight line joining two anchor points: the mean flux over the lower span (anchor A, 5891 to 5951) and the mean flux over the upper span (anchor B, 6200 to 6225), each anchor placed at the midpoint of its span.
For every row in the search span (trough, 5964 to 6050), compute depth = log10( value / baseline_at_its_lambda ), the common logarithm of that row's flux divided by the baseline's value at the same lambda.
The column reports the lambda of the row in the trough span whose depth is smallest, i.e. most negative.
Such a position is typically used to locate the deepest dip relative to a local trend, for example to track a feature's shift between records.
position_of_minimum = 5965.66 angstrom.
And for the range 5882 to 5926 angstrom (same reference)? 5889.23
